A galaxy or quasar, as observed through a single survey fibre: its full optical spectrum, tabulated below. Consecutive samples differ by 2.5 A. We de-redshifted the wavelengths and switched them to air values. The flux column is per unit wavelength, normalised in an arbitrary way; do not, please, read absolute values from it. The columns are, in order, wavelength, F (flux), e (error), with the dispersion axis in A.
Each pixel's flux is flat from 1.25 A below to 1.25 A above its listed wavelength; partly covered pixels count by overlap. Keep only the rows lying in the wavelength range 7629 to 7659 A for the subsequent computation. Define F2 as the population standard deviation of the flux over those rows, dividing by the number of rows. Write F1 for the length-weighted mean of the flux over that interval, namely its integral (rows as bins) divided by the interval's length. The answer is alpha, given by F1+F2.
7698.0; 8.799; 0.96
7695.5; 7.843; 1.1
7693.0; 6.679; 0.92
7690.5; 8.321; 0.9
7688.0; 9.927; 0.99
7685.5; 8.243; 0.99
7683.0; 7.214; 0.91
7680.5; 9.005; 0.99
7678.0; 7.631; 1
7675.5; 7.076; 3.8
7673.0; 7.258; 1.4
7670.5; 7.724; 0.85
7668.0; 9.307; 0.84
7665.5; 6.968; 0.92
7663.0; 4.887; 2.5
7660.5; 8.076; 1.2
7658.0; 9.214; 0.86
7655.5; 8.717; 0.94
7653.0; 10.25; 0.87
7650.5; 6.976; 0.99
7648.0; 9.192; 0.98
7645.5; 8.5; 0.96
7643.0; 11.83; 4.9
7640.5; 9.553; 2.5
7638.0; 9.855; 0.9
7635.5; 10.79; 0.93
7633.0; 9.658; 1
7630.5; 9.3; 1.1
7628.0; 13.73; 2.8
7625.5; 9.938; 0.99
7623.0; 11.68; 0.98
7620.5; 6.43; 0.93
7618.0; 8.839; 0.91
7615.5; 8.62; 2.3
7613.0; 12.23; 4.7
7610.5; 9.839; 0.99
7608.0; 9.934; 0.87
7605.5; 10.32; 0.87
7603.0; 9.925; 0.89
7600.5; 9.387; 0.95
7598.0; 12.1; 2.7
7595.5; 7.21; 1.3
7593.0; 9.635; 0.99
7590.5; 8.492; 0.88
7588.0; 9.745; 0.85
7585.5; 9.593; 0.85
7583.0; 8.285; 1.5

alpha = 10.7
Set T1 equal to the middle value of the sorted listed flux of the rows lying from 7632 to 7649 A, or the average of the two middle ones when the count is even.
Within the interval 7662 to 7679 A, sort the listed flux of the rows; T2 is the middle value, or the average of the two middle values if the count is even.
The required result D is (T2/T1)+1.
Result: 1.75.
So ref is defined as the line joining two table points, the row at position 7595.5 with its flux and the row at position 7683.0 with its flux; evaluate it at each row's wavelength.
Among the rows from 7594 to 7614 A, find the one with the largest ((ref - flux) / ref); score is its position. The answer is 7595.5 A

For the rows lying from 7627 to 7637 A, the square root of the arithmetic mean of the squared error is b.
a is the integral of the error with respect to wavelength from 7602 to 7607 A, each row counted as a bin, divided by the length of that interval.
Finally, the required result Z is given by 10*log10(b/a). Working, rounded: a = 0.88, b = 1.7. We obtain 2.7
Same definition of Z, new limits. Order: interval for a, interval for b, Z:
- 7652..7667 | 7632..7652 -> 2.4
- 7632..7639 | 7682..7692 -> 0.0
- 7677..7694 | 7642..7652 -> 4.3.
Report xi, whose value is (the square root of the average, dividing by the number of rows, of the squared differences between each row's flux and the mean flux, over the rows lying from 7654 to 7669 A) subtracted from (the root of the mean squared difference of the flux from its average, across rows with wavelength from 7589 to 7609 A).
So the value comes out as -0.2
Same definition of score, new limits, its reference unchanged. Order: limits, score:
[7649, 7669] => 7663.0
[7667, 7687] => 7675.5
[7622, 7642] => 7630.5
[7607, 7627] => 7620.5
